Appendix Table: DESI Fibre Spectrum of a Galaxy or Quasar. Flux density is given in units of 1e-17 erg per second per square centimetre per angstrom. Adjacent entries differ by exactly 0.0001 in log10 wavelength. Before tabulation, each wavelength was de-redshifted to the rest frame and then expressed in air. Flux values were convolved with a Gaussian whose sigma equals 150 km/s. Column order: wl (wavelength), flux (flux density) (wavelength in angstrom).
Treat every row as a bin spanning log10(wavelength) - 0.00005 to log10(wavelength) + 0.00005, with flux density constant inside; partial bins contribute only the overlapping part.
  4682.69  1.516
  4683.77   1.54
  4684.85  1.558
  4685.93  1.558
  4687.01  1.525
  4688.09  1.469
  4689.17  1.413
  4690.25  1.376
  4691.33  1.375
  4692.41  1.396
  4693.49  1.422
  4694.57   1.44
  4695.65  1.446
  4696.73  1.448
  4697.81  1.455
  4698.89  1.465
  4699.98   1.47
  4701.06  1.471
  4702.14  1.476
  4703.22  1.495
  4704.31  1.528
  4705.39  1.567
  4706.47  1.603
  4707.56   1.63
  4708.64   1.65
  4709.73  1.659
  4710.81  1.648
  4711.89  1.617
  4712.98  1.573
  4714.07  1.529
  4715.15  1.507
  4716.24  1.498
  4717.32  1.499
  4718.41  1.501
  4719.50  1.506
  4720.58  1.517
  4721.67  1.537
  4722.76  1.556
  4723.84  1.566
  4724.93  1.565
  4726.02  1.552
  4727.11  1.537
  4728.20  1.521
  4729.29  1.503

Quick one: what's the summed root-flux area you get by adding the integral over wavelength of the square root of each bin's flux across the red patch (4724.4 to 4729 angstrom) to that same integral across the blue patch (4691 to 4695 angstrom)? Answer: 10.5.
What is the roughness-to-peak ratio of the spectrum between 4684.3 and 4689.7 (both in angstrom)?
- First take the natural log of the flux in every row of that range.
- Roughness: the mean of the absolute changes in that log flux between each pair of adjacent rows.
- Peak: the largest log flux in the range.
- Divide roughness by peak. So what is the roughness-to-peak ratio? 0.055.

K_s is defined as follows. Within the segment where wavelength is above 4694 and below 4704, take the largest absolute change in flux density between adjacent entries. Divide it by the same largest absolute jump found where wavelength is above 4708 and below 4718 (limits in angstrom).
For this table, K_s 0.43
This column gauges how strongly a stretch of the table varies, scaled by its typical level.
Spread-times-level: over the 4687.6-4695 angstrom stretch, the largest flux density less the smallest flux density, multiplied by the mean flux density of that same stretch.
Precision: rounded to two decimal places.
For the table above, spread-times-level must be 0.13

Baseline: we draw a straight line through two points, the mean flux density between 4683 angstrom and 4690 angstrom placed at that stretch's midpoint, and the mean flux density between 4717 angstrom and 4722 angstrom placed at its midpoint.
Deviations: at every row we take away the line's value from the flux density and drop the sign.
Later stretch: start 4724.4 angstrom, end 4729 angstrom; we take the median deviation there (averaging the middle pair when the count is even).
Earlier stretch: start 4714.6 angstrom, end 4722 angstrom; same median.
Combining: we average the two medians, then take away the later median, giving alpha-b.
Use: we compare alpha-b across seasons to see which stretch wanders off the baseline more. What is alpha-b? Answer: -0.01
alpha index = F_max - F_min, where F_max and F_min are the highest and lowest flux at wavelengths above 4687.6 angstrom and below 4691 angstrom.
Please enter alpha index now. 0.0930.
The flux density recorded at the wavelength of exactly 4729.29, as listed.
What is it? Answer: 1.503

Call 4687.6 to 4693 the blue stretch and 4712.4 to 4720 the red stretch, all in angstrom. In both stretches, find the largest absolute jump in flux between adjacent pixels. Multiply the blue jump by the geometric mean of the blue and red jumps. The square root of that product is 0.053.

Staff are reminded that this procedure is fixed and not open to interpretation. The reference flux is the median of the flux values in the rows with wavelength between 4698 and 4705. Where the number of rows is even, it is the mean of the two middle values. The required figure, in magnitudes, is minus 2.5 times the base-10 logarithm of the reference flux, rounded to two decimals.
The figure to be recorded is -0.42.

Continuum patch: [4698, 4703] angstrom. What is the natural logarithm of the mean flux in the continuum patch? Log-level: 0.386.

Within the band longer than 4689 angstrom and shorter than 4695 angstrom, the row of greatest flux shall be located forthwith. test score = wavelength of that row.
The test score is 4694.57 angstrom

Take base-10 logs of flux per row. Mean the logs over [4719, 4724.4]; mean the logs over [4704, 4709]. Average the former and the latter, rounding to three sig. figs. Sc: 0.195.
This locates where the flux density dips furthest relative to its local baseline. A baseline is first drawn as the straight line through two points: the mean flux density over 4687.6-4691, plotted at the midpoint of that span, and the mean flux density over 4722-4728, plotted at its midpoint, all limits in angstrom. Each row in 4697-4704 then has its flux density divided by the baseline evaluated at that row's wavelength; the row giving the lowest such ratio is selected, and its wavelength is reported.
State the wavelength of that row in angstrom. 4697.81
